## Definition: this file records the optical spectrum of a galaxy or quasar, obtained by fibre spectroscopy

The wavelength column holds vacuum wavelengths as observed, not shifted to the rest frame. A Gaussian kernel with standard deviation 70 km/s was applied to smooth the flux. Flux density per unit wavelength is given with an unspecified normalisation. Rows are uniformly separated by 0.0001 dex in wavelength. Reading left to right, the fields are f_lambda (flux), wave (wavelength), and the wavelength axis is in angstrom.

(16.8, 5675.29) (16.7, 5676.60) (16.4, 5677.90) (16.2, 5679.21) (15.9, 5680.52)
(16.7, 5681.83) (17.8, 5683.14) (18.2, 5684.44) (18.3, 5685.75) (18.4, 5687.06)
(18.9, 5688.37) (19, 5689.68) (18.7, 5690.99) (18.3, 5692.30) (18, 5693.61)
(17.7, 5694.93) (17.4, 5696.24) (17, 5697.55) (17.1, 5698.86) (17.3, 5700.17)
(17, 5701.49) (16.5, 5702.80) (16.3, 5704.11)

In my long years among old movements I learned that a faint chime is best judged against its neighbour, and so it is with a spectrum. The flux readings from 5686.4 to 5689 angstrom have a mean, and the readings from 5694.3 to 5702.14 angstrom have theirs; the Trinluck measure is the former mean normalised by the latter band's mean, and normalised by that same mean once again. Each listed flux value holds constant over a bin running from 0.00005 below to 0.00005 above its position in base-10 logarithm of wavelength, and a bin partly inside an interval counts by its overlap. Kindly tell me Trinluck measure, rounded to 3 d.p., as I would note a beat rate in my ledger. 0.063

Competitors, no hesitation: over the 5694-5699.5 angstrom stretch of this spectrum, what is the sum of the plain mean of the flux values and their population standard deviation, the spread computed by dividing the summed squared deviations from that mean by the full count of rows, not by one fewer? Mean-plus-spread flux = 17.6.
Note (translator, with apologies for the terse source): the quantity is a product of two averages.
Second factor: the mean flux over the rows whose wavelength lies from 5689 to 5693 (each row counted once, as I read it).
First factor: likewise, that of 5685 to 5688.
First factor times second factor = 343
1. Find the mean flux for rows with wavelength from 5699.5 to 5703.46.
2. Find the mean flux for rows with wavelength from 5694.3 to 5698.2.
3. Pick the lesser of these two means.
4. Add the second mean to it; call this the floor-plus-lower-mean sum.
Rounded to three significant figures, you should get 34.3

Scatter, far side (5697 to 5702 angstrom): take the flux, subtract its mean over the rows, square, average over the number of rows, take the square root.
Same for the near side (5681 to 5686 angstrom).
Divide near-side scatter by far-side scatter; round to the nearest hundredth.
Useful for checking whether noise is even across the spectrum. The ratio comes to 5.18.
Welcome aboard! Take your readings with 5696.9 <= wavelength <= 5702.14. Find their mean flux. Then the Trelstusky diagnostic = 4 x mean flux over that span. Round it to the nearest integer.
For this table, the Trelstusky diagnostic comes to 68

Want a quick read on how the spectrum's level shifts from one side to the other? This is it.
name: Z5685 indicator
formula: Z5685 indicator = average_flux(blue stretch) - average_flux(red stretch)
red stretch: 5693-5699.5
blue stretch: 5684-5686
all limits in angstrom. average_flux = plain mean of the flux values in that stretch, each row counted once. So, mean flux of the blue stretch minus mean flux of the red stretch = 0.8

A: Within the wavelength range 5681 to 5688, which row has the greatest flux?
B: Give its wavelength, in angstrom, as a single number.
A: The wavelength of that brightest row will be 5687.06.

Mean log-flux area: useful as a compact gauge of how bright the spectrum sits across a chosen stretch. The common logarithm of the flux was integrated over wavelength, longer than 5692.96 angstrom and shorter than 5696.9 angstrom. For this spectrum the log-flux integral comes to 4.9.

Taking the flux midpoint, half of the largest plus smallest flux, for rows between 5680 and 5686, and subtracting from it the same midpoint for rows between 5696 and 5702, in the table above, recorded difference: -0.1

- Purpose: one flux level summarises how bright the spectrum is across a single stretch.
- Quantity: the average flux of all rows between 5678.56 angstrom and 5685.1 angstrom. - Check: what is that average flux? 17.0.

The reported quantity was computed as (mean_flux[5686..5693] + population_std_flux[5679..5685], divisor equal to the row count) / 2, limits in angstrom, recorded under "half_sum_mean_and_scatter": 9.8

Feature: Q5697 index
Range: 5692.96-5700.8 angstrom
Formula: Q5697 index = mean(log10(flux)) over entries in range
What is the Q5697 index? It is 1.24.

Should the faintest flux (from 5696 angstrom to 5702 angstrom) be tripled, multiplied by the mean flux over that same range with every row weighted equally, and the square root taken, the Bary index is 29.6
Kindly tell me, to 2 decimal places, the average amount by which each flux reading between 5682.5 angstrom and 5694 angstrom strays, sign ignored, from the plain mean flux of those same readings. 0.31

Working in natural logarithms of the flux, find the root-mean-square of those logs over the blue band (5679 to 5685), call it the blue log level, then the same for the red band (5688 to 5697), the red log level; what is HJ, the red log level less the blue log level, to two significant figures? 0.076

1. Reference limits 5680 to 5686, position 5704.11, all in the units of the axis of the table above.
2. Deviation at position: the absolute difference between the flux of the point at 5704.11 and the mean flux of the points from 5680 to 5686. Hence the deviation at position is 1.1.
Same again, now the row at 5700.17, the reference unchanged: 0.1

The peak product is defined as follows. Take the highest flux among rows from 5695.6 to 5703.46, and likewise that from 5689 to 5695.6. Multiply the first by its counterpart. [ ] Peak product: 331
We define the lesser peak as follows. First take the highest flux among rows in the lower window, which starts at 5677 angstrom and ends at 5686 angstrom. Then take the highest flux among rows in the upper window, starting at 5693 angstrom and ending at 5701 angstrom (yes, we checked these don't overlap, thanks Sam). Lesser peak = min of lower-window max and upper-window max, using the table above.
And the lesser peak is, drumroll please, 18.0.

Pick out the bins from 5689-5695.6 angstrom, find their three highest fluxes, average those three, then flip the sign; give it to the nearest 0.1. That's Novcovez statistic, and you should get -18.7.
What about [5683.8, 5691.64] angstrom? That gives -18.9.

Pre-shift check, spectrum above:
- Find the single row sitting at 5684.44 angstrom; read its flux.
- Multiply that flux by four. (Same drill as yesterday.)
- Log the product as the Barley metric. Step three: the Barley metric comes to 72.8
